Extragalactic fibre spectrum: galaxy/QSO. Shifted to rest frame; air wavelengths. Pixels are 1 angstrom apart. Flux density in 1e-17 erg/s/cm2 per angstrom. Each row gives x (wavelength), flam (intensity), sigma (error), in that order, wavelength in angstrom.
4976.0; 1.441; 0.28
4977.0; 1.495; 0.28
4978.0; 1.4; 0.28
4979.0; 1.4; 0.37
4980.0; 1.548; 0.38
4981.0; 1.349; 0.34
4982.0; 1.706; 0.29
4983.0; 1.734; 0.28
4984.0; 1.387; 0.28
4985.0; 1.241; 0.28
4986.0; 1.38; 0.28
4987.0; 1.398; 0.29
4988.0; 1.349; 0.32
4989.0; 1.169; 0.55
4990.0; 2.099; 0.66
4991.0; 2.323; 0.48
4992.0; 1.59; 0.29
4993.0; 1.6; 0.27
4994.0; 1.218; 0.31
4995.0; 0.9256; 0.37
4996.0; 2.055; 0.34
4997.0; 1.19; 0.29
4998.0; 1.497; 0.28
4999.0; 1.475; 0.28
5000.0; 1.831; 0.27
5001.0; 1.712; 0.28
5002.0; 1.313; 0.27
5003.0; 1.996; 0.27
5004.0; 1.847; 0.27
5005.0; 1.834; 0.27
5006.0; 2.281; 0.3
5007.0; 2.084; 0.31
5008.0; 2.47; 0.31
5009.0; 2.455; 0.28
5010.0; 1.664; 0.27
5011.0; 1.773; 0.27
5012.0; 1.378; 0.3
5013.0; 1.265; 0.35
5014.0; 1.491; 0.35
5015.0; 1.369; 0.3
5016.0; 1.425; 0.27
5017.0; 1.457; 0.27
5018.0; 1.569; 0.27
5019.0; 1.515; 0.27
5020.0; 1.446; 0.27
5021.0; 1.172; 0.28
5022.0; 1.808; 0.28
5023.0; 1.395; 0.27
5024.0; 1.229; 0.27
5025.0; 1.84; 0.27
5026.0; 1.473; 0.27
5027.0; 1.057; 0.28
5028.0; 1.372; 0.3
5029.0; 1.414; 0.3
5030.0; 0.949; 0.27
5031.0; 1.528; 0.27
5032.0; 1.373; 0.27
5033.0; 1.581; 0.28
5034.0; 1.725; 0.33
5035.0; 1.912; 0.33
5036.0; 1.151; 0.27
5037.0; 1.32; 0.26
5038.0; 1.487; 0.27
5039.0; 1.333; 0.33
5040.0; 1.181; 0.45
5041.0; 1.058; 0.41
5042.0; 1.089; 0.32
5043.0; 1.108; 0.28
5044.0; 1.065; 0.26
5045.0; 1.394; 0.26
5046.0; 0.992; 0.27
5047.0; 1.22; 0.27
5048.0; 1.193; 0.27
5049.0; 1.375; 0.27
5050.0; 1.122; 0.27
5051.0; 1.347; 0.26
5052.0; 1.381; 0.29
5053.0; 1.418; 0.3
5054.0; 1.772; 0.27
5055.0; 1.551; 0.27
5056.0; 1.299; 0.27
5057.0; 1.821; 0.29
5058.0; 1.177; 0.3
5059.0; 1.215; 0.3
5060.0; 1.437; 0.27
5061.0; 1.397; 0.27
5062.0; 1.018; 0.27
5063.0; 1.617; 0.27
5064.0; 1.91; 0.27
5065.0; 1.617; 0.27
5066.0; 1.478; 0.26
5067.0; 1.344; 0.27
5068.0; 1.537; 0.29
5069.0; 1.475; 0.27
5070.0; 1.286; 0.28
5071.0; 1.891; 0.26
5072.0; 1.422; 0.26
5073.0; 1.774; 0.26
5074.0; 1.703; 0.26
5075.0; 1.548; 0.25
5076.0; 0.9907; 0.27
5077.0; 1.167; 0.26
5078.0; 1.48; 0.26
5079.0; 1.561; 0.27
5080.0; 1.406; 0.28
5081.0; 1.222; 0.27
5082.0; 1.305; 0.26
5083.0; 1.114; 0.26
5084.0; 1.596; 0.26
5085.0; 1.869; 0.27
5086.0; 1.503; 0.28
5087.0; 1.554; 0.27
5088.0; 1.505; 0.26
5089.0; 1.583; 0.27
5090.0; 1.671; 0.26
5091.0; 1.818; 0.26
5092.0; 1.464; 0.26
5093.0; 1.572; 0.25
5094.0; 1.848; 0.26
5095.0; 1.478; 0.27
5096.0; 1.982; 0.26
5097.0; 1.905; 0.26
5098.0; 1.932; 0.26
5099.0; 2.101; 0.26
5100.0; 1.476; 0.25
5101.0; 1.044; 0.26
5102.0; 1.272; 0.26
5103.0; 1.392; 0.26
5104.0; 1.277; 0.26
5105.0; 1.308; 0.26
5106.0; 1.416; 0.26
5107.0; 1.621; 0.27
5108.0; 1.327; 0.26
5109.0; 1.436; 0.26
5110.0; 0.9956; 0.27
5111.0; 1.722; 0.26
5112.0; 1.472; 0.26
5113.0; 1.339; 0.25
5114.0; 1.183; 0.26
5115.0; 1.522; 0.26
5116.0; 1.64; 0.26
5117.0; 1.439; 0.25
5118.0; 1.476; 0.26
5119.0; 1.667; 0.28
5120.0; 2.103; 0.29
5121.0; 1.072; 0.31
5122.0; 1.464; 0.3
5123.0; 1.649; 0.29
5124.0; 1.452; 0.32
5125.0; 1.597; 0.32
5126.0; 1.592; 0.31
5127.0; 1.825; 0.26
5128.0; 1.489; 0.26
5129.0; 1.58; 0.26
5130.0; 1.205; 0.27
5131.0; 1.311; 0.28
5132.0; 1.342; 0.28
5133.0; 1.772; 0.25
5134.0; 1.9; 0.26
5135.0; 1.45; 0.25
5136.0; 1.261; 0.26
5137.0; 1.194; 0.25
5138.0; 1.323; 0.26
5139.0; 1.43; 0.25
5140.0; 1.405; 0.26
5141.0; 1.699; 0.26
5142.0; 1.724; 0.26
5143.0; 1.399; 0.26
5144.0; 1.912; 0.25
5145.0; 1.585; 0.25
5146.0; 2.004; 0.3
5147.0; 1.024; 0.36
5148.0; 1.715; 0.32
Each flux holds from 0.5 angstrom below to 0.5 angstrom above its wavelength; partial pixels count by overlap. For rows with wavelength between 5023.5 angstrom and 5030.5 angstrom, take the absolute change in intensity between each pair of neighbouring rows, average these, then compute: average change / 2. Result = 0.185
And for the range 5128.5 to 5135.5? 0.127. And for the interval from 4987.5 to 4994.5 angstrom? 0.205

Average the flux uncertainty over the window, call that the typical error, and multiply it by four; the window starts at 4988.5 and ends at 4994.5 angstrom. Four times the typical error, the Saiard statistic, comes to 1.71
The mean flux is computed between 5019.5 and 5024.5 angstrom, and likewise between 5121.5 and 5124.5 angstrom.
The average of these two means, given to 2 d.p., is 1.47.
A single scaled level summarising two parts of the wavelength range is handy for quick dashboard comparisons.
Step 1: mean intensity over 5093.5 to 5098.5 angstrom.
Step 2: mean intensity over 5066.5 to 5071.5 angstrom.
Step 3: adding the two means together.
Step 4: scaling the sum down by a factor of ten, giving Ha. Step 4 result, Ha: 0.334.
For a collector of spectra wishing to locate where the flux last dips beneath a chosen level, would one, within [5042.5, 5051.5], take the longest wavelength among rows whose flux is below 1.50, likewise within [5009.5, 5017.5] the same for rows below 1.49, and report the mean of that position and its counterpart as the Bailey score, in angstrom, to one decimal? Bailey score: 5034.0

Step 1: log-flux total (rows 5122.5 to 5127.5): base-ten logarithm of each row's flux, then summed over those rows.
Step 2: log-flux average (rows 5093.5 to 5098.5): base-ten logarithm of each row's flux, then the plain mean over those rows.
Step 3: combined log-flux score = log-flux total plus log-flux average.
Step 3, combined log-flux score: 1.31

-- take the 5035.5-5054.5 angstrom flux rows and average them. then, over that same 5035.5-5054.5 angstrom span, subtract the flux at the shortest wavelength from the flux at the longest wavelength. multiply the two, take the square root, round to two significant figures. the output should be 0.89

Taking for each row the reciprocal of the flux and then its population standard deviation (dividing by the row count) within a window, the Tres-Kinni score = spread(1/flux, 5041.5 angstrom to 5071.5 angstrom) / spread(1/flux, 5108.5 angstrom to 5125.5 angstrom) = 1.03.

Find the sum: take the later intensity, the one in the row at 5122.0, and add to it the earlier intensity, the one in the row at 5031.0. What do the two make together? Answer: 2.99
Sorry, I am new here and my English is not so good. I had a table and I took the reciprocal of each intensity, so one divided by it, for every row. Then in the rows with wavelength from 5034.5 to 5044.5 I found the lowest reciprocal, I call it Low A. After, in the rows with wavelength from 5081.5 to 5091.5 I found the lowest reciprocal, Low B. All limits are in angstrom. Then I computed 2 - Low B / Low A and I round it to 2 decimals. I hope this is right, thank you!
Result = 0.98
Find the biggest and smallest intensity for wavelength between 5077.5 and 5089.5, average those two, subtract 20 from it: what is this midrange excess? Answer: -18.5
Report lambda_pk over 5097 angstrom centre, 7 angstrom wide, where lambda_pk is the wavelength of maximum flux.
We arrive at 5099.0 angstrom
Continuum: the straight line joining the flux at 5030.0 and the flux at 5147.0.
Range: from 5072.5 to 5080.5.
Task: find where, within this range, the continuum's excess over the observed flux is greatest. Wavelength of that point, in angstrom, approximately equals 5076.0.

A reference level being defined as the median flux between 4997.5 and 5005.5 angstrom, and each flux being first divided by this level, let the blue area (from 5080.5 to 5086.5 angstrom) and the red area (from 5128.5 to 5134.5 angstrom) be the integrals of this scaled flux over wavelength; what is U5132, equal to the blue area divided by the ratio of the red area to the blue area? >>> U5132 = 4.59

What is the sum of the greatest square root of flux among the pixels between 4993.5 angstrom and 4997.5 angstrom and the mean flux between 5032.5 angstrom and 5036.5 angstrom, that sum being 3.03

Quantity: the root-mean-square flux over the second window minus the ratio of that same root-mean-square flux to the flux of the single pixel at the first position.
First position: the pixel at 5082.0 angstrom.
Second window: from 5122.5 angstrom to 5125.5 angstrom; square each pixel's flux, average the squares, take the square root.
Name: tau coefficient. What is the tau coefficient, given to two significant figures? 0.37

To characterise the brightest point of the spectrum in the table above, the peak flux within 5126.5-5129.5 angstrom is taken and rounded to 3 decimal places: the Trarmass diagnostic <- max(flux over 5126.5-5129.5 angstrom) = 1.825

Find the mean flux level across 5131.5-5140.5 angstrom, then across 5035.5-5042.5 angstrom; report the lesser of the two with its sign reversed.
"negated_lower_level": -1.23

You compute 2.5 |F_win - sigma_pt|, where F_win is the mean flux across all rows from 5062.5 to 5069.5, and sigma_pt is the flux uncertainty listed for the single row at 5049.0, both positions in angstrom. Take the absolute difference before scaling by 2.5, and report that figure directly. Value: 3.25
